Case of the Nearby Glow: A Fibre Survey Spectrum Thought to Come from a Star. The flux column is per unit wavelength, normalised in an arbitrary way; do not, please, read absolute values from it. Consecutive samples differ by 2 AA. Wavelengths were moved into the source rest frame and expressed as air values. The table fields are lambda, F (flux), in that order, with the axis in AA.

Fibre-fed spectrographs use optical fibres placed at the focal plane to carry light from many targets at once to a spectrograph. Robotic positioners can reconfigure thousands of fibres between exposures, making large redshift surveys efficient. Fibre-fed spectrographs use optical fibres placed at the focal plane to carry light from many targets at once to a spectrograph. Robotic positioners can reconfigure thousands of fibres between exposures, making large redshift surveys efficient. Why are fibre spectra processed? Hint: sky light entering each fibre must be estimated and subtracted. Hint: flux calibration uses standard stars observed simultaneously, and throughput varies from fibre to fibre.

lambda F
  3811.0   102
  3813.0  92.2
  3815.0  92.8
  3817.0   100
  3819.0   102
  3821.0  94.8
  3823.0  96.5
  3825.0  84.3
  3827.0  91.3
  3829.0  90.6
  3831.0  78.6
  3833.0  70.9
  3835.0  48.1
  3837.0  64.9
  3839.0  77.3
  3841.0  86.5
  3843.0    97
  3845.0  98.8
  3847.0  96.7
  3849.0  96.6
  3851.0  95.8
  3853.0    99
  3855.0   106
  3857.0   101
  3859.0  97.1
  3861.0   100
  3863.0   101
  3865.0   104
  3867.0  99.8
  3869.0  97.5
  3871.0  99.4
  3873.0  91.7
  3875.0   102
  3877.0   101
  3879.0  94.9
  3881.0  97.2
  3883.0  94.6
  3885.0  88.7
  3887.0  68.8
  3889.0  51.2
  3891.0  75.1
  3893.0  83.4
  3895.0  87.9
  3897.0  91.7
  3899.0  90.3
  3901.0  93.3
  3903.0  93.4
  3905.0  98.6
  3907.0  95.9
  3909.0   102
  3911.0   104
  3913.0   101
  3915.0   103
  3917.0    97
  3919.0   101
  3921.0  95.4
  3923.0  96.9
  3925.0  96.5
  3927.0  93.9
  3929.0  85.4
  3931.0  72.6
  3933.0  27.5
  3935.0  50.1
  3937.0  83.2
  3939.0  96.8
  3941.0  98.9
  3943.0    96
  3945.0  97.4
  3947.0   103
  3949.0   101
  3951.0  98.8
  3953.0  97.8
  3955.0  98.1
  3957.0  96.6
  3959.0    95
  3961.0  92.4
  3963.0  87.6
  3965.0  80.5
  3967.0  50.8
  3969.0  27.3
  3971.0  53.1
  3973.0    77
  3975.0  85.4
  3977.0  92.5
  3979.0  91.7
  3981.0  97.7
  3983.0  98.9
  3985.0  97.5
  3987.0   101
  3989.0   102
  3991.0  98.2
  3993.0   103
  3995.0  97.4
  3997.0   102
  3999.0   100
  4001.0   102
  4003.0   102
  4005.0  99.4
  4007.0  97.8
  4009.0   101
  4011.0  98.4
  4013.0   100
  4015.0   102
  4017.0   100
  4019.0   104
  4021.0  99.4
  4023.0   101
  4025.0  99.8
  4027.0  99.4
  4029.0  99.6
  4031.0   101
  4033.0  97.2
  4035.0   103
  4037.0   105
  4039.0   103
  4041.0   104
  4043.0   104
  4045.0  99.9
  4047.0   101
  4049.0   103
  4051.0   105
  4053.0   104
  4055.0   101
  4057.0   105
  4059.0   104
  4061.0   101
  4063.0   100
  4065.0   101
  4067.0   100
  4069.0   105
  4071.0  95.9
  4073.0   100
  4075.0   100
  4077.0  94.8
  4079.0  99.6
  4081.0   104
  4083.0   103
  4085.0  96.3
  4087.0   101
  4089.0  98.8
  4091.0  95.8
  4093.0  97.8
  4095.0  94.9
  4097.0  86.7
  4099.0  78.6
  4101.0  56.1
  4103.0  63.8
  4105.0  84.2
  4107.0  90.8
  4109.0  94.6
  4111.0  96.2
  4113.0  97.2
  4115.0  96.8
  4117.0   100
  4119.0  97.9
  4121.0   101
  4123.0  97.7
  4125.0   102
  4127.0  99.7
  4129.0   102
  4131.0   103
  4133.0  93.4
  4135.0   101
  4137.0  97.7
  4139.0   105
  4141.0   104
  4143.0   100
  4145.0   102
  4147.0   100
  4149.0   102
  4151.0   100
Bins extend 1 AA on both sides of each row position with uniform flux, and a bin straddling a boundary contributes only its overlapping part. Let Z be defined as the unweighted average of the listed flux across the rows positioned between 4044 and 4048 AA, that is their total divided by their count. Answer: 100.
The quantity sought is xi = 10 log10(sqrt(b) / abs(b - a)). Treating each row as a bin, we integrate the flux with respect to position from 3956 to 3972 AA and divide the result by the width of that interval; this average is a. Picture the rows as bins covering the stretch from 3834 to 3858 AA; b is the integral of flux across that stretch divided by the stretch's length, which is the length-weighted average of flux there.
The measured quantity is -2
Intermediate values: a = 73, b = 89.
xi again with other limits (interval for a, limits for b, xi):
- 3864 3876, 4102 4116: 0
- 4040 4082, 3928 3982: -3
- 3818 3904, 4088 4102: 5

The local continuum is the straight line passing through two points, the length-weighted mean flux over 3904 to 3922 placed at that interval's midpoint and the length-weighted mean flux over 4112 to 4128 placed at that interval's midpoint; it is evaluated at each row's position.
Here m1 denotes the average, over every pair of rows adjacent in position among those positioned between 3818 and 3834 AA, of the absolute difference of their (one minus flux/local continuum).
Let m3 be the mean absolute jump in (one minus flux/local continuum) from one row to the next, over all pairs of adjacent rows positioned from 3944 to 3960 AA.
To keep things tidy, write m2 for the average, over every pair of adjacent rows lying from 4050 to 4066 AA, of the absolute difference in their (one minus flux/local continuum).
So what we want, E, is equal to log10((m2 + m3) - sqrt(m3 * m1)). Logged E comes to -2.5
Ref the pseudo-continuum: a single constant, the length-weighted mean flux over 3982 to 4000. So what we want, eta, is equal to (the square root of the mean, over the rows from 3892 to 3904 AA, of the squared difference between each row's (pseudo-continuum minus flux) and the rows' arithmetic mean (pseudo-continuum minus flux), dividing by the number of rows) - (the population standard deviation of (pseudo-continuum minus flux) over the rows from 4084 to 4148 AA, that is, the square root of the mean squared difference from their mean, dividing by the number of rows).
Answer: -7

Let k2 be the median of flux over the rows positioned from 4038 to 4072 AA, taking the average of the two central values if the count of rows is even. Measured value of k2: 103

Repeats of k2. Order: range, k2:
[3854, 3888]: 99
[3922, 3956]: 97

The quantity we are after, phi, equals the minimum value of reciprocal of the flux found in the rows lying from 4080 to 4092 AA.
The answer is 0.0096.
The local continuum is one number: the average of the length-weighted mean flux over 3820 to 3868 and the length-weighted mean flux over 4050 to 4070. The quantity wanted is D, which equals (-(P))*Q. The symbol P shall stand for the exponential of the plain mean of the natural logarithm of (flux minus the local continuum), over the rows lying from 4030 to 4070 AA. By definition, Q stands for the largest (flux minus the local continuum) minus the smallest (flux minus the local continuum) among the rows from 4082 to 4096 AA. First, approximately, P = 5.0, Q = 8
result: -41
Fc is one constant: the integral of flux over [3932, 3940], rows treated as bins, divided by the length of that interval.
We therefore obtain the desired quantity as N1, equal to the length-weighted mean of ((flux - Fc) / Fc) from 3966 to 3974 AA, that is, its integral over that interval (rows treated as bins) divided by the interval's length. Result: -0.19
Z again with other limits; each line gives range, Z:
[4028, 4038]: 101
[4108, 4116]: 96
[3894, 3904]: 91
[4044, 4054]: 103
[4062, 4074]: 100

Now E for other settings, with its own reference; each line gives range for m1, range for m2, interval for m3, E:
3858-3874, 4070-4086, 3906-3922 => -1.4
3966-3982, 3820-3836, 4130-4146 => -1.2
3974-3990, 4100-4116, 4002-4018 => -1.2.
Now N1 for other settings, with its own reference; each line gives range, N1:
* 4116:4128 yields 0.55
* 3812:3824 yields 0.50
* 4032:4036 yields 0.55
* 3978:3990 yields 0.52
